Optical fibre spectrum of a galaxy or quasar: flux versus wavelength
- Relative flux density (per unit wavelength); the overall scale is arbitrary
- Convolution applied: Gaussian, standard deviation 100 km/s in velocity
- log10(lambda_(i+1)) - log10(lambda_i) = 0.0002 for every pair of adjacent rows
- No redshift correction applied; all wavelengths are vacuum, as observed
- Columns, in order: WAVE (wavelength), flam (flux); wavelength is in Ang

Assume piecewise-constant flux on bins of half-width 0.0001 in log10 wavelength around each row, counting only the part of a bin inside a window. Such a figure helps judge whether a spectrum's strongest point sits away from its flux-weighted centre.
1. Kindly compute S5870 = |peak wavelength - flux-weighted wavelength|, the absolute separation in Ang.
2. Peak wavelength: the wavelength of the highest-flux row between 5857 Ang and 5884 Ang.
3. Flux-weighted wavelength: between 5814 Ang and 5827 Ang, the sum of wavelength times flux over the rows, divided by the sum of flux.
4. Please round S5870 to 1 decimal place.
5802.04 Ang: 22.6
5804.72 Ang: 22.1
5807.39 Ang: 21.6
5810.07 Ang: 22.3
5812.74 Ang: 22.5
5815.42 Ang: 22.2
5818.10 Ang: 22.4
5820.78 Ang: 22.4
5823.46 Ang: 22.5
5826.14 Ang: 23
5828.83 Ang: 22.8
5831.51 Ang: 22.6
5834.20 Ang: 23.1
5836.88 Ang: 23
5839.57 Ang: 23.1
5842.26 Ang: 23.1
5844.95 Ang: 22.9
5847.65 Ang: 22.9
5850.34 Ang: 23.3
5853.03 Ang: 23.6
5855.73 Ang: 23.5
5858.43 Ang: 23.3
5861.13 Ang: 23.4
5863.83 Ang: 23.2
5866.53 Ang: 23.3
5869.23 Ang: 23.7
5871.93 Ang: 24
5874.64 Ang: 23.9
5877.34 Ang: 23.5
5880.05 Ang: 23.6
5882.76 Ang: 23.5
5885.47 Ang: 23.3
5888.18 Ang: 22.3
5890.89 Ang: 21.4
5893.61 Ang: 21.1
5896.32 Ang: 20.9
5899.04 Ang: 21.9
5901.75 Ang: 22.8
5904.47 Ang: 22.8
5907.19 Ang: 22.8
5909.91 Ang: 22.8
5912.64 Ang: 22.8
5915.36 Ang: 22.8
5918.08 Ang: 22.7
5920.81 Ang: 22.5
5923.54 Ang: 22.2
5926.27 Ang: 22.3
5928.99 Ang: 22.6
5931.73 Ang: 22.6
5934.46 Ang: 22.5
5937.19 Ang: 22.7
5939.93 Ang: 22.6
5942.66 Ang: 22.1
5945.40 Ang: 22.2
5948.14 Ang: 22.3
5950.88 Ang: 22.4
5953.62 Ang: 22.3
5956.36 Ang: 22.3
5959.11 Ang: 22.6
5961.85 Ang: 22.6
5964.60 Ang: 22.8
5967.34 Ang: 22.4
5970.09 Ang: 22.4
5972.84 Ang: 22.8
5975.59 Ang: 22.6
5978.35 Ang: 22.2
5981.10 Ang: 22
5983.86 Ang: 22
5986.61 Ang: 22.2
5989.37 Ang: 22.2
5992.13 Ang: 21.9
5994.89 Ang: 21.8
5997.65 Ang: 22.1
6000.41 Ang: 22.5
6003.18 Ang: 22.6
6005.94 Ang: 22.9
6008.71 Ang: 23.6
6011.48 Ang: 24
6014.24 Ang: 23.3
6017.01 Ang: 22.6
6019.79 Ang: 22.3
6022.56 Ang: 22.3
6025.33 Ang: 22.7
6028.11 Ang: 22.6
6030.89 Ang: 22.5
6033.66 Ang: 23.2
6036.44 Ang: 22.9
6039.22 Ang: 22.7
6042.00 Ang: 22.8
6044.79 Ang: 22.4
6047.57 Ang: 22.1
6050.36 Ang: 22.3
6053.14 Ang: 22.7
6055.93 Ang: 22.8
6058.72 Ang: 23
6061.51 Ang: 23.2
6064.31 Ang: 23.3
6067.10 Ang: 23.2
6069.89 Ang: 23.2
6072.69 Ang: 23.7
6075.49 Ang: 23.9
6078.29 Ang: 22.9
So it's 51.1 Ang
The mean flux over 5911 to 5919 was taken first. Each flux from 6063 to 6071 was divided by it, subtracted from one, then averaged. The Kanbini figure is -0.020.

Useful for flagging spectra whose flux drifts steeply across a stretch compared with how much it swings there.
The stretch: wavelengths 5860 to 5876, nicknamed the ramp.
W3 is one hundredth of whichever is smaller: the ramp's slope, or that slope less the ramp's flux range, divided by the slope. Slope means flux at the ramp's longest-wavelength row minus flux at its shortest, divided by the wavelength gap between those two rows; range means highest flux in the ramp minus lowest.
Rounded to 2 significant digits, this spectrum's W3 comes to -0.21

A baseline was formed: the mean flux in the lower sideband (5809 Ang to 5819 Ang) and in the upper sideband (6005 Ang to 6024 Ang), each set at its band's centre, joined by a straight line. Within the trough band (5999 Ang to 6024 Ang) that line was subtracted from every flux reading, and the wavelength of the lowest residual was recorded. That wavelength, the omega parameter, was 6022.56 Ang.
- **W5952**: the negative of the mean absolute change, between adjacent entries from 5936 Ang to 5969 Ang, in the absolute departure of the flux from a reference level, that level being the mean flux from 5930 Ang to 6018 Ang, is -0.119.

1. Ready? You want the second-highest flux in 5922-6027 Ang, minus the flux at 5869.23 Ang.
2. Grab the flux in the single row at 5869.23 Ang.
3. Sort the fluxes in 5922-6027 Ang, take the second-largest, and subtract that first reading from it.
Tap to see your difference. -0.10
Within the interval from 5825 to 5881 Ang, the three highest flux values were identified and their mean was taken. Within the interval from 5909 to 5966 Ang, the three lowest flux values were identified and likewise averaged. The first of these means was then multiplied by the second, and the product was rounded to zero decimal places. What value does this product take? 529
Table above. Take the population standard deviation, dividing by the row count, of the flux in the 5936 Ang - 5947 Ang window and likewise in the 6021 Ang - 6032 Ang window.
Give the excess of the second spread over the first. -0.11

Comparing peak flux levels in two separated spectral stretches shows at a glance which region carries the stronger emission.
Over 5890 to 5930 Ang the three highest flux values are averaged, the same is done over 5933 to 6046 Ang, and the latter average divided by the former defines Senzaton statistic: 1.04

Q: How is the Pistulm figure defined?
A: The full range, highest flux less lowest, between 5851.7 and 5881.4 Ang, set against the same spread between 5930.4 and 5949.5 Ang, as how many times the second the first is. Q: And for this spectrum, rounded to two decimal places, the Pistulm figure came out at 1.33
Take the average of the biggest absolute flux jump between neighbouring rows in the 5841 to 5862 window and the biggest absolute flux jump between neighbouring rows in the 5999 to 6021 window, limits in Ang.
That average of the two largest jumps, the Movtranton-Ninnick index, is 0.55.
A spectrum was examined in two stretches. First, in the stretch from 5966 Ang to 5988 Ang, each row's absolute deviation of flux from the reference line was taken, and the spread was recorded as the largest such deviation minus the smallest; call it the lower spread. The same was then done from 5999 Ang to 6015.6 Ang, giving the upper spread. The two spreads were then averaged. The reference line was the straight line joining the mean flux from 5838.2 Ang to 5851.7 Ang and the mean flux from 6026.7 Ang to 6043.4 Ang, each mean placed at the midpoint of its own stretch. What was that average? 0.95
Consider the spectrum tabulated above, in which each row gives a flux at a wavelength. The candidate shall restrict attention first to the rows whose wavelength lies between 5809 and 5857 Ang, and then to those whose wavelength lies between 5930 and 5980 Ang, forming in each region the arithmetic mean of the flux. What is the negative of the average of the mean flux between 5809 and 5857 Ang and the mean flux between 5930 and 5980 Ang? -22.7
